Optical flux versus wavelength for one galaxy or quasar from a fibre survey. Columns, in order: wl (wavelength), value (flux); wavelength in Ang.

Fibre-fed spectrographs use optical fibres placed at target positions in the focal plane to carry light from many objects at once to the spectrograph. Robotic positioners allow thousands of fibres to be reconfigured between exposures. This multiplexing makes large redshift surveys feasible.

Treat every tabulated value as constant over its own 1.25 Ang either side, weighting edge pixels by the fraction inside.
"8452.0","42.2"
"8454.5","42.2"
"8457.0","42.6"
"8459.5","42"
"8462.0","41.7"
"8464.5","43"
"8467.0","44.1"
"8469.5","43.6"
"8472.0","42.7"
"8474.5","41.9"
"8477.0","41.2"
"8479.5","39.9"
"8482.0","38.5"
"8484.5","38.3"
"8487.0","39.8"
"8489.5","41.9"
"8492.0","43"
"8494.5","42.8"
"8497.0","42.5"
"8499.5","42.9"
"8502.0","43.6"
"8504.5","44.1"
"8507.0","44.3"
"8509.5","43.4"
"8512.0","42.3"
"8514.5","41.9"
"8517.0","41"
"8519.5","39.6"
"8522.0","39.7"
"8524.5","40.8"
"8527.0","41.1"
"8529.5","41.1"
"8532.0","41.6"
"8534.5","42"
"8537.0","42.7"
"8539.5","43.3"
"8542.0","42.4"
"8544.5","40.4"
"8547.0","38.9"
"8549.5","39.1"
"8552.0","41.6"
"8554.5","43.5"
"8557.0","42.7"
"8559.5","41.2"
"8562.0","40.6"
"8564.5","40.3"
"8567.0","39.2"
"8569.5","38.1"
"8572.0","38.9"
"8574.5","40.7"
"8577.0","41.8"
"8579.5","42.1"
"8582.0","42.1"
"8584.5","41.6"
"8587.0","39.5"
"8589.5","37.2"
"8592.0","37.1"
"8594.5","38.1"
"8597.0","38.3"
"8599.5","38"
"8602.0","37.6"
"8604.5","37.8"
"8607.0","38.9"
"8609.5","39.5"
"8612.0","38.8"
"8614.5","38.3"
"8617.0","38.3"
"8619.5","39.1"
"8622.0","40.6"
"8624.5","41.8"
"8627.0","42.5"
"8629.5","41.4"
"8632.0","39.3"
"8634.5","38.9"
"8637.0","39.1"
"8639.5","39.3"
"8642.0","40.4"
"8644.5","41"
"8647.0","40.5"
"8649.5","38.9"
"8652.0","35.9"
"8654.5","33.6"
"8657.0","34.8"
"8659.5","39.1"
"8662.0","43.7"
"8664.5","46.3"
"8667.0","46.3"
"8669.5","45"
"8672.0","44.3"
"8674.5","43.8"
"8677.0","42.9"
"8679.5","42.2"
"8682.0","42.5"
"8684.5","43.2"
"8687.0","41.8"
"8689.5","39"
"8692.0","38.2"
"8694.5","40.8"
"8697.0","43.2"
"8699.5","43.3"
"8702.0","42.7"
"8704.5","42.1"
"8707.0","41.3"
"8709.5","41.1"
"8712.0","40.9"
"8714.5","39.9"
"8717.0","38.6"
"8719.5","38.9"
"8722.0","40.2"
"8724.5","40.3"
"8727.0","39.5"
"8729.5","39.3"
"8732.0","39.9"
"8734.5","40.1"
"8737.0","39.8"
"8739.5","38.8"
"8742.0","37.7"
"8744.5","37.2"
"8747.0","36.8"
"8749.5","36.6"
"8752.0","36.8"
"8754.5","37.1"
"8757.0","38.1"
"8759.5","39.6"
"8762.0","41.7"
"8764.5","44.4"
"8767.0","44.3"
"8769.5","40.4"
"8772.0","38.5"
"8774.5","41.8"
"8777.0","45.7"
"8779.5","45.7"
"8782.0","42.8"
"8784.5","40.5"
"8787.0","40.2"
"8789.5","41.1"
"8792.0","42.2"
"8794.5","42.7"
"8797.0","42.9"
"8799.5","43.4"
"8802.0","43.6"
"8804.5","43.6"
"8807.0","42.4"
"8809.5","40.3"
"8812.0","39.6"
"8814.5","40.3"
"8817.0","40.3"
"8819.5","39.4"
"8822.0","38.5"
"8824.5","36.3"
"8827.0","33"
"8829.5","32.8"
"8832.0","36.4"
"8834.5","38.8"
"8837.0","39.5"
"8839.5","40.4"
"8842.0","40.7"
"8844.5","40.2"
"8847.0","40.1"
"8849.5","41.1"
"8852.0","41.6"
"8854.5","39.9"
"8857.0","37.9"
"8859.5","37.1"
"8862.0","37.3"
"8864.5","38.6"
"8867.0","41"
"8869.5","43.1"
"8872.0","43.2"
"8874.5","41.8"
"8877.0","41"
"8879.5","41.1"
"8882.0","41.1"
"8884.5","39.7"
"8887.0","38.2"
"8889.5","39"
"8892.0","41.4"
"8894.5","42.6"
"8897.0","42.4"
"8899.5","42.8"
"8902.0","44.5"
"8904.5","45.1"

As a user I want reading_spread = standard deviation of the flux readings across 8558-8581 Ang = 1.3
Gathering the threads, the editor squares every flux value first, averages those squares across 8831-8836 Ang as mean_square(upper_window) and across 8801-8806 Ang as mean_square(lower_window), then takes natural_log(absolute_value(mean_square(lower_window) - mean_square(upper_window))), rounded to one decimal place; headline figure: 6.2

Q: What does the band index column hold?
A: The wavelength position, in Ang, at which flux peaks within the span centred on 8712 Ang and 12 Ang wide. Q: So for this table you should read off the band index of 8707.0 Ang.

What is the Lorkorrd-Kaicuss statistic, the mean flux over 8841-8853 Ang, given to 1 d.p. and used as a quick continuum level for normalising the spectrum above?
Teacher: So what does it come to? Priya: 40.7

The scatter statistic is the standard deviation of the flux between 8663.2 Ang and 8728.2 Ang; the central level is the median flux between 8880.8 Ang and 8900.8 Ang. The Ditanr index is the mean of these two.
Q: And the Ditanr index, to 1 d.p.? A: 21.7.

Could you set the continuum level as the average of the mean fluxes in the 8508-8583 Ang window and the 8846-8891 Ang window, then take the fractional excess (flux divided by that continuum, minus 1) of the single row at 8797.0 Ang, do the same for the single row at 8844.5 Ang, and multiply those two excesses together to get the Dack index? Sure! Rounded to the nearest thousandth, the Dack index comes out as -0.001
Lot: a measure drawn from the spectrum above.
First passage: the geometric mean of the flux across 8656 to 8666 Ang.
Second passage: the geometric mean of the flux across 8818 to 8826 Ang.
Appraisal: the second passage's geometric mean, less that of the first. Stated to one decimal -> -2.7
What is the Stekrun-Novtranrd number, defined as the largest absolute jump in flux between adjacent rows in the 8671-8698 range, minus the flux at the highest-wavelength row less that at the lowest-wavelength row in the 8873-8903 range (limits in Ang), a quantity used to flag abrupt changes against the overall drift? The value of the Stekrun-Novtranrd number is 0.1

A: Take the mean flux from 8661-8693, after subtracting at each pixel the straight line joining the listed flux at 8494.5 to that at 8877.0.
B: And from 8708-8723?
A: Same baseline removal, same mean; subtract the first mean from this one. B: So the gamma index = -3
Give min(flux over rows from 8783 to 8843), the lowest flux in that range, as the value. 32.8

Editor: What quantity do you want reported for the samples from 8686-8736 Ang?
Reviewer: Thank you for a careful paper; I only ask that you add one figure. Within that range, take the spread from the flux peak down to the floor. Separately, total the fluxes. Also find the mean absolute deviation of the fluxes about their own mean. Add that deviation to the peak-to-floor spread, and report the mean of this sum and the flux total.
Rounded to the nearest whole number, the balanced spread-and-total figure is 409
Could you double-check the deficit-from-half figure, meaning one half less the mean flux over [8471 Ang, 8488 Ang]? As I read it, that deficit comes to -39.8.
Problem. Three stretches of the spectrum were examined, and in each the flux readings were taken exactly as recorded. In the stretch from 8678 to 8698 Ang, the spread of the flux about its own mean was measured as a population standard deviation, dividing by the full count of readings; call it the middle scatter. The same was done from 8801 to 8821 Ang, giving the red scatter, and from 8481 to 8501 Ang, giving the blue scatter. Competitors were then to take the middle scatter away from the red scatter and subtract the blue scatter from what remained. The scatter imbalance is -2.0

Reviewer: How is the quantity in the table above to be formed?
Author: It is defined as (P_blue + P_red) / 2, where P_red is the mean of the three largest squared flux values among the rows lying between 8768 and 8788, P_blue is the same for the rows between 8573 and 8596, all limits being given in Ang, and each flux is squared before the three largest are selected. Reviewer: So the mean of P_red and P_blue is 1883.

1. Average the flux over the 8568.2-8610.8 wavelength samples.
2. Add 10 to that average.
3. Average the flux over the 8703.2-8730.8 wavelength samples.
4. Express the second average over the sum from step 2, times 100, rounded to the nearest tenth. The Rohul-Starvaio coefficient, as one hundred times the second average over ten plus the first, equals 81.6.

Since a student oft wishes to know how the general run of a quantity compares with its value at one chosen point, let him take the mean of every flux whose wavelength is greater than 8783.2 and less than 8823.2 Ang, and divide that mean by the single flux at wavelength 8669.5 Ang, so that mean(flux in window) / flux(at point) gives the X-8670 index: 0.92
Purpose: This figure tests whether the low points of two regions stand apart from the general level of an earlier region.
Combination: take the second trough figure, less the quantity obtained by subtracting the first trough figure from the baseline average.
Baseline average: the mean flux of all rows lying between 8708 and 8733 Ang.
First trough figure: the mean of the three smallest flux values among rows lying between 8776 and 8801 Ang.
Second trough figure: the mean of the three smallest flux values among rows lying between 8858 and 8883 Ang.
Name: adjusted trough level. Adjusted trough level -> 38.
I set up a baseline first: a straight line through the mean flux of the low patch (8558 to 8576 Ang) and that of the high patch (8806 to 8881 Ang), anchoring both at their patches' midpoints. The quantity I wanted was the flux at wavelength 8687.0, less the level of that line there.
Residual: 2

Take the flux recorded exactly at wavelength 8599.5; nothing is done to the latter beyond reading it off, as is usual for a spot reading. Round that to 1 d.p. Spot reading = 38.0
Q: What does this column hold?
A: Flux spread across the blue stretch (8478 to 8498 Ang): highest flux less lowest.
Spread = 5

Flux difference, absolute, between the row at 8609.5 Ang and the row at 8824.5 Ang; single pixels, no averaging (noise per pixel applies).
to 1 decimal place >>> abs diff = 3.2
